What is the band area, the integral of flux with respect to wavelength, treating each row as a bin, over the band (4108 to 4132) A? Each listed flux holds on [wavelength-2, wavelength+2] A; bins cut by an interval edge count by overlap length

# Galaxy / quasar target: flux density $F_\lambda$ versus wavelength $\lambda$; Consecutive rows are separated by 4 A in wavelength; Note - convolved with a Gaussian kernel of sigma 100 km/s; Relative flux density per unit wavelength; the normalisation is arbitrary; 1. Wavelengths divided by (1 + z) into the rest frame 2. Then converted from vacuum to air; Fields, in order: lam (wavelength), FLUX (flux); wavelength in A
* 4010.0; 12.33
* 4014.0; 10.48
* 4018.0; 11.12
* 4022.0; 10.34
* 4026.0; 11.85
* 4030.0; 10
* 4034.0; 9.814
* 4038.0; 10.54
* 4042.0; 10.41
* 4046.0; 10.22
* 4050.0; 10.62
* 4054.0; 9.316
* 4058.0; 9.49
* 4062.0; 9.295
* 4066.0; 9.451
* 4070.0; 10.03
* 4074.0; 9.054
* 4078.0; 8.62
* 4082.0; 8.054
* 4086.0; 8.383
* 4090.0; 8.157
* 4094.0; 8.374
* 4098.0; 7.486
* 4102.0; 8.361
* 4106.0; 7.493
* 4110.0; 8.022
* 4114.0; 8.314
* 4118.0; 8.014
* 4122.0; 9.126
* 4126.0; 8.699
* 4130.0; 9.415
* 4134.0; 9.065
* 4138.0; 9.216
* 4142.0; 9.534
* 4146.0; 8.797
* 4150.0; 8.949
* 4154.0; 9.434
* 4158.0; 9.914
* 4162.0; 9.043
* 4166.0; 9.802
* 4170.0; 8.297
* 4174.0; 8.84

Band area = 206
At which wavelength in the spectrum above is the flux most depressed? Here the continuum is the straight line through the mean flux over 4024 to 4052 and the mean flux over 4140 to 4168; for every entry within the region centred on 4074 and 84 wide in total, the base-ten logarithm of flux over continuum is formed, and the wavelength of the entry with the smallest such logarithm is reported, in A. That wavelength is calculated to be 4098.0 A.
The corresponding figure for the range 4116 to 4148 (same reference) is 4118.0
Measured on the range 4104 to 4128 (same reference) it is 4106.0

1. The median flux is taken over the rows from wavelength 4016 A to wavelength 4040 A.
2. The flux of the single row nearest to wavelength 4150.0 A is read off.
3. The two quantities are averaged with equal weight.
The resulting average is 9.69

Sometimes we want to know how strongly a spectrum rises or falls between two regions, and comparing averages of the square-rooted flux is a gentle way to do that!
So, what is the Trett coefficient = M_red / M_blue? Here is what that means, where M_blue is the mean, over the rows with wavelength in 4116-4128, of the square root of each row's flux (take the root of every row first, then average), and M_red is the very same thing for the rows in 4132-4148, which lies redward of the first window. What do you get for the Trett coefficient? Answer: 1.03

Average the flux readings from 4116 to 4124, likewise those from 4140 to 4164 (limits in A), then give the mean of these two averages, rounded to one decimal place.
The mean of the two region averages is 8.9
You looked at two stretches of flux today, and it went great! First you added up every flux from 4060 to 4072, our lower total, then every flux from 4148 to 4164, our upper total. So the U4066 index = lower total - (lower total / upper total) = 28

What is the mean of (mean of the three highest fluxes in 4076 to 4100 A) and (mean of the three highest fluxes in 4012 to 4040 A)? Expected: 9.8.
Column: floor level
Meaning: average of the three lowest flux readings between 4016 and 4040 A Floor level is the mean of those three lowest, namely 10.1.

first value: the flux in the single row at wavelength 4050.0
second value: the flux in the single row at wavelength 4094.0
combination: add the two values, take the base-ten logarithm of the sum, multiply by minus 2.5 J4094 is -3.20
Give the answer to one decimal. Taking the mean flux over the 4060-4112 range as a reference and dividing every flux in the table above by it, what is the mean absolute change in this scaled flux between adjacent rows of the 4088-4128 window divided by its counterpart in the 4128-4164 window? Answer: 1.4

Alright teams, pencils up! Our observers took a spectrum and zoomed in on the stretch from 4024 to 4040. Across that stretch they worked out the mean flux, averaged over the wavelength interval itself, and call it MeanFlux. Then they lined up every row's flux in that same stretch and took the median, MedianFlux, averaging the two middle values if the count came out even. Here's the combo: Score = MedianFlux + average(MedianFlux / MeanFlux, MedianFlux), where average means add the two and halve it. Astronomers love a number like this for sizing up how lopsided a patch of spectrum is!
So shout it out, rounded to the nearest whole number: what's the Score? 16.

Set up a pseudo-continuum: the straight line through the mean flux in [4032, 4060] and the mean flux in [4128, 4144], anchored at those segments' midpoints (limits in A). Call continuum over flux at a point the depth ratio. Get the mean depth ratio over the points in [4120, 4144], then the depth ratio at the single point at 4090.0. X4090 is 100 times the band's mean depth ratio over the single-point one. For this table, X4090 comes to 86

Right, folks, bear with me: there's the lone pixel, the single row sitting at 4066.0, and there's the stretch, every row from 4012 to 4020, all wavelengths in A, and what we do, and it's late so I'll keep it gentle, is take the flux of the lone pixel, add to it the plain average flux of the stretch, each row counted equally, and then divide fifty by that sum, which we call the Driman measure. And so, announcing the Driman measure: 2.47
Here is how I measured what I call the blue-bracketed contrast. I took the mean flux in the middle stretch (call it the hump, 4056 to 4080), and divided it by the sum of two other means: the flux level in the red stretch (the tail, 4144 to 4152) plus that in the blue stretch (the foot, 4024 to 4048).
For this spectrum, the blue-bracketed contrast 0.48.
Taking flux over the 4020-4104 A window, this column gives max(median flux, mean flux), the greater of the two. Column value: 9.5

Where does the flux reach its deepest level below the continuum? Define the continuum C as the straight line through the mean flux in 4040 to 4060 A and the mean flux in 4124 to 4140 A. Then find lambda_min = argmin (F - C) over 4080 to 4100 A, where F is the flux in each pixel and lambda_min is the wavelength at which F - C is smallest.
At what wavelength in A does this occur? 4098.0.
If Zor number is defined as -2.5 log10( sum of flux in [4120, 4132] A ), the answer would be -3.59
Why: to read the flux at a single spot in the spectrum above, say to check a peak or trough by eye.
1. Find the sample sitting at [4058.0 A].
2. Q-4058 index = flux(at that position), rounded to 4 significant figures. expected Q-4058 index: 9.490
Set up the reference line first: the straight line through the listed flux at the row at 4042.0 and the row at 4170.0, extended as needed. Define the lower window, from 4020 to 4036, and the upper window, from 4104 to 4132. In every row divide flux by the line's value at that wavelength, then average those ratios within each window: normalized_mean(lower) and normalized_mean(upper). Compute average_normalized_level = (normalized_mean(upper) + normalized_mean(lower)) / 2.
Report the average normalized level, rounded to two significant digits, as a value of 0.95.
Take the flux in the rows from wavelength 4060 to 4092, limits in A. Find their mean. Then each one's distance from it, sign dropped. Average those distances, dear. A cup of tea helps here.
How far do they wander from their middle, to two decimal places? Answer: 0.58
